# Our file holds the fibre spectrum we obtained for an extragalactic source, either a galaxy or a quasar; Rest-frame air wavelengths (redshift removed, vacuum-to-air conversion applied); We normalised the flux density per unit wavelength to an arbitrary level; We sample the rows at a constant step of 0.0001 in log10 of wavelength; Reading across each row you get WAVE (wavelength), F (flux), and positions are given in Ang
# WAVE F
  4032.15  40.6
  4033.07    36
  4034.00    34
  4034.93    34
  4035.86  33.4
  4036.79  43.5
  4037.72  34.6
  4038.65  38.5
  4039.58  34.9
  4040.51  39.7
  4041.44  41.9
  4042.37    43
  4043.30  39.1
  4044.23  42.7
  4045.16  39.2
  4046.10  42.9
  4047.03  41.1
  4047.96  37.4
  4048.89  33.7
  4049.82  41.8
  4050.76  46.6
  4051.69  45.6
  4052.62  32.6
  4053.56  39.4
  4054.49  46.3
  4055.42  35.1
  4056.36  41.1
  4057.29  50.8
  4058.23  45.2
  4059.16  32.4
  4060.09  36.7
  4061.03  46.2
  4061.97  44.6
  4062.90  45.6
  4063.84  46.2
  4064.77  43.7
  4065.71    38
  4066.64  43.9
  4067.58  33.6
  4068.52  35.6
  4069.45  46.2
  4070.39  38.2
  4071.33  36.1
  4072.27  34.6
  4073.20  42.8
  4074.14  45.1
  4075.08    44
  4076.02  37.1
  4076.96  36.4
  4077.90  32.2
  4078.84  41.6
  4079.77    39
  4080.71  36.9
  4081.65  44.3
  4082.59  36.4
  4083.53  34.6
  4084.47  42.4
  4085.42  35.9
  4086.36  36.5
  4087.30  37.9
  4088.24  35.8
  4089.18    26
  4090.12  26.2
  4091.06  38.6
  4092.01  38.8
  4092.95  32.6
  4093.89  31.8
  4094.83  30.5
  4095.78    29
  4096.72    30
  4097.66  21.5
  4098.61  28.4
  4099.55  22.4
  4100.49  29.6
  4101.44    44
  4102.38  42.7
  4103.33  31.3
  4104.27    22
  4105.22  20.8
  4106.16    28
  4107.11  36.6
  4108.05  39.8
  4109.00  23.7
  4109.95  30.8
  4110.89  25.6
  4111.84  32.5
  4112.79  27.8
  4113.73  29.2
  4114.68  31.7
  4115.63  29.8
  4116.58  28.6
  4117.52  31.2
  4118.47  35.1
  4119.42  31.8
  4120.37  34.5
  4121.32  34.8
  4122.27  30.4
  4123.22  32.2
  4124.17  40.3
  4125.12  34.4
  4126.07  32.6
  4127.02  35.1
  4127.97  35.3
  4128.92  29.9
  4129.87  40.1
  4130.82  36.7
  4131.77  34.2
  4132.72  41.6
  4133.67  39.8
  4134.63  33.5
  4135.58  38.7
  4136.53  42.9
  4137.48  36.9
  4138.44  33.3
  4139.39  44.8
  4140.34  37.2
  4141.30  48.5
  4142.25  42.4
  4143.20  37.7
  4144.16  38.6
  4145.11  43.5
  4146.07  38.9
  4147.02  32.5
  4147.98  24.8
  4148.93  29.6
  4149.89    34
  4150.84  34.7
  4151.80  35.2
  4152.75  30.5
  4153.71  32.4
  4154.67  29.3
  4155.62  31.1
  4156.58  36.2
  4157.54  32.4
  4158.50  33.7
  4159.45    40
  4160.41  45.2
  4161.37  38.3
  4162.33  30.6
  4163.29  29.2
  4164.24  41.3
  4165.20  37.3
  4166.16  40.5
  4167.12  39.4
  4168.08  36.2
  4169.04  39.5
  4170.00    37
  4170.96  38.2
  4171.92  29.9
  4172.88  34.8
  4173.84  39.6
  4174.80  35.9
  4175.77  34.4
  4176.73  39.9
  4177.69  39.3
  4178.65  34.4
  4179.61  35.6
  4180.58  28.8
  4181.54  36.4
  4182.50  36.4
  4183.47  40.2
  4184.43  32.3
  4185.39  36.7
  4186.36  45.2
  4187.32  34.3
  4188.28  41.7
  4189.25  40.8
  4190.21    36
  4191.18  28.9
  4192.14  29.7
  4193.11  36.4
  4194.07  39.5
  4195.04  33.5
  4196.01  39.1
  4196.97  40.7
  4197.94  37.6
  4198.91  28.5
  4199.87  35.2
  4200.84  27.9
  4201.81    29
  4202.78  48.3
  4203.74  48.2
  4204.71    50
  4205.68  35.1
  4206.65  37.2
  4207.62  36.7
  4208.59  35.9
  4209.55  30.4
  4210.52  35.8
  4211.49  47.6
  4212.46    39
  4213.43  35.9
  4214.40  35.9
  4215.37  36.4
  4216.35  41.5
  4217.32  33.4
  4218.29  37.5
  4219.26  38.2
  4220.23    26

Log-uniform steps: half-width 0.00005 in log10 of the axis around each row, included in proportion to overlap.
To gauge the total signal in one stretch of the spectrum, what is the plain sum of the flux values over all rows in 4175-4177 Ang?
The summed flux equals 74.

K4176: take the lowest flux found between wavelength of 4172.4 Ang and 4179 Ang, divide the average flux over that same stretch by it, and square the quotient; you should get 1.15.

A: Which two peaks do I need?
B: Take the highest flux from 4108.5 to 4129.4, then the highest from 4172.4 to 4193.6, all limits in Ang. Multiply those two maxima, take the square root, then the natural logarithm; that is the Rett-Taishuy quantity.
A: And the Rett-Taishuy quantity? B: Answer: 3.75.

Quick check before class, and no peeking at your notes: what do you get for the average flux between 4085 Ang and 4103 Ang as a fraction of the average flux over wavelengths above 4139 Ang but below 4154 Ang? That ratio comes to 0.89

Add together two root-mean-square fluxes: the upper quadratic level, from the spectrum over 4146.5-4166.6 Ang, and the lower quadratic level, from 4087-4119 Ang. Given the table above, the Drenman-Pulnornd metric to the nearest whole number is 66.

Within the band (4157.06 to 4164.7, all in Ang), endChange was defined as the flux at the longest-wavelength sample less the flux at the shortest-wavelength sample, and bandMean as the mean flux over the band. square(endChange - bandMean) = 753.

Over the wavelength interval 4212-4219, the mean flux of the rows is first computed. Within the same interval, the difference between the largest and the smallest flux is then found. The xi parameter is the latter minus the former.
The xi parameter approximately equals -29.0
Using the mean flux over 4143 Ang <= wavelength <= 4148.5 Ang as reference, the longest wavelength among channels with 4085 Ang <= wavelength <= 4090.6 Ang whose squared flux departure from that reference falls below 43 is 4088.24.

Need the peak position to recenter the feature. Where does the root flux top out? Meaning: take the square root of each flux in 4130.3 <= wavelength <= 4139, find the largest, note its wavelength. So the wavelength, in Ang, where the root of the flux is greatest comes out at 4136.53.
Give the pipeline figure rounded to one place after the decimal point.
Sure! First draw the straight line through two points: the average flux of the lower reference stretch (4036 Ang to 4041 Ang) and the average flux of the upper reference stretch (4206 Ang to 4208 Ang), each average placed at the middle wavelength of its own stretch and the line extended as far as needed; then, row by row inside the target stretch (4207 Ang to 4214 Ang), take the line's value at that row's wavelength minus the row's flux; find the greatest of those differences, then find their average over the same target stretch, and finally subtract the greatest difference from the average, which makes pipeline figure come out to -6.9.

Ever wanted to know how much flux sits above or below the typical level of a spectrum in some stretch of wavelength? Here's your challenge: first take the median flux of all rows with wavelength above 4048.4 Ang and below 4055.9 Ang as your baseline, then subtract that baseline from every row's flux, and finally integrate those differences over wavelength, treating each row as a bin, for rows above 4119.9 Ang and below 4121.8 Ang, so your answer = -11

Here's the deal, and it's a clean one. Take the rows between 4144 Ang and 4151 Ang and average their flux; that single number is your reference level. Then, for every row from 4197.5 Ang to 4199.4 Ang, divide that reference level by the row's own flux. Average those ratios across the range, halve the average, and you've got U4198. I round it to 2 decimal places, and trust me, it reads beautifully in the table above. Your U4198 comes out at 0.53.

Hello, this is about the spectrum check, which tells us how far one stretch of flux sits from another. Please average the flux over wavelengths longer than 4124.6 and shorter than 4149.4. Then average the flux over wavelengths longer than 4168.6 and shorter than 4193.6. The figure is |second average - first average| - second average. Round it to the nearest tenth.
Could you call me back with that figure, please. -35.4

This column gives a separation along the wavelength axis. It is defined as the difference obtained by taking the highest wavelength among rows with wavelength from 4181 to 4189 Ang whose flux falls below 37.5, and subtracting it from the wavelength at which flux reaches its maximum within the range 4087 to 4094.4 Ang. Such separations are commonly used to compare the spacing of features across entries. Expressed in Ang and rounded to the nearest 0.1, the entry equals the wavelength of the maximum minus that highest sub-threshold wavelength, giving -95.3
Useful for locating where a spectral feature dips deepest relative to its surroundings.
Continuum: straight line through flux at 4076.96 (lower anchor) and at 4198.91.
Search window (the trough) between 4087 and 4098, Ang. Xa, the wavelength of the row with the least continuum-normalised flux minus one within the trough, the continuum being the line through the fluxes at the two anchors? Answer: 4097.66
